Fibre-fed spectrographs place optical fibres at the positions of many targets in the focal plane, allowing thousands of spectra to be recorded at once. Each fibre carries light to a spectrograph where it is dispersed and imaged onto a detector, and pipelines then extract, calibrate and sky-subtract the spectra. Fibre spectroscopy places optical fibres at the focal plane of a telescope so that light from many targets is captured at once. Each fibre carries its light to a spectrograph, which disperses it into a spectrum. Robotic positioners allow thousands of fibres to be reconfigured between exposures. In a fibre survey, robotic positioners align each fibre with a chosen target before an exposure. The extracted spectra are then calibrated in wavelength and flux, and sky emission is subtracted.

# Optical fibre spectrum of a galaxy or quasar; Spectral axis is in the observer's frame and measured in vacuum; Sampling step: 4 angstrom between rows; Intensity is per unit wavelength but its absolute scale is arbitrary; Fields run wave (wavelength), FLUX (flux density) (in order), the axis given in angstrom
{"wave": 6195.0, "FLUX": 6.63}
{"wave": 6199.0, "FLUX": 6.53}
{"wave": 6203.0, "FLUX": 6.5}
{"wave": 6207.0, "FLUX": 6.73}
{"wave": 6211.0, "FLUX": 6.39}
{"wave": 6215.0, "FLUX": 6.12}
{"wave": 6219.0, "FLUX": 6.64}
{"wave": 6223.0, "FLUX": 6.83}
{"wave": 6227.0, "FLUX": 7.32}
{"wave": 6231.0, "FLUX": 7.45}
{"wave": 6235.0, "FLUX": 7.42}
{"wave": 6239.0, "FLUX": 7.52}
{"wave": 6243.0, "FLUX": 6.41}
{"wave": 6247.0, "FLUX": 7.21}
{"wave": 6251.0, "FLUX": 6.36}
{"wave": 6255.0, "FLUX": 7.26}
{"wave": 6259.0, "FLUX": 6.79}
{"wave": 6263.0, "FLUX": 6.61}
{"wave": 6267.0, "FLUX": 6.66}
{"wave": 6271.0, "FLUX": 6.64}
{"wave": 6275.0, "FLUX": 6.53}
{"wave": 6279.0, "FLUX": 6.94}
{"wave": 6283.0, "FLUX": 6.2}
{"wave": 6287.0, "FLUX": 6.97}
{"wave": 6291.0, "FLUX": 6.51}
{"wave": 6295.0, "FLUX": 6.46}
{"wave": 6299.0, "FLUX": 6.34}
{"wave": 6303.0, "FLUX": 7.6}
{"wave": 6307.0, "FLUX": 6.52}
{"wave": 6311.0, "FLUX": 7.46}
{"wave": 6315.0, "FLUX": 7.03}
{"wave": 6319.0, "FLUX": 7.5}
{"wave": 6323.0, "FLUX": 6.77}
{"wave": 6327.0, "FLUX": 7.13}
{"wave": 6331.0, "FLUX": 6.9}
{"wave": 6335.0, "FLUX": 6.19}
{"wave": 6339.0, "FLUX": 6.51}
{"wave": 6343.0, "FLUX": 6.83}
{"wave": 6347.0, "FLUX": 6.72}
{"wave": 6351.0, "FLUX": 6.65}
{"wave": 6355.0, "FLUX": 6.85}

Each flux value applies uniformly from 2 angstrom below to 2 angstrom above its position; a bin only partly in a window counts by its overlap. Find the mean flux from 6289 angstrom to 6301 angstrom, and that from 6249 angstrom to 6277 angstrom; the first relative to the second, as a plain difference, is -0.3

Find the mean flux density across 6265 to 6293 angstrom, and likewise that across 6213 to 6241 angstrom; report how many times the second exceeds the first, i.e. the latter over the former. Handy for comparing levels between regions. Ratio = 1.06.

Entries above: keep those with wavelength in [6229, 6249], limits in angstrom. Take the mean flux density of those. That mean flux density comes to 7.20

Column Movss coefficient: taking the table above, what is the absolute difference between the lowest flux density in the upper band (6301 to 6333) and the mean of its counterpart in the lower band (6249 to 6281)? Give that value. 0.20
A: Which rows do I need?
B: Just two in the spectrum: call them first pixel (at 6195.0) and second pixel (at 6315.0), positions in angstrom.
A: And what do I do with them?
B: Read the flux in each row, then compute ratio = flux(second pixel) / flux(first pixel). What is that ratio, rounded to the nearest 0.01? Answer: 1.06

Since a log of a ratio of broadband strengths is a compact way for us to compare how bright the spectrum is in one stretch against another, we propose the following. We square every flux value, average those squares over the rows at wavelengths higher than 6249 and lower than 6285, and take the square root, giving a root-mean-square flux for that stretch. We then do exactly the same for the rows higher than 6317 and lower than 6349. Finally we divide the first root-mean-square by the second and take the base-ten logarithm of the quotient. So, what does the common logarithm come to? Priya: -0.010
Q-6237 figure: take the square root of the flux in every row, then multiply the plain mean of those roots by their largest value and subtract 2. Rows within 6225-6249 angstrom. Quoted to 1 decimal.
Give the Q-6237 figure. 5.4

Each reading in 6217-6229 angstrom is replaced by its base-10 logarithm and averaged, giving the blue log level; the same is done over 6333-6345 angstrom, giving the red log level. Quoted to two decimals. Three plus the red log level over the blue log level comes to 3.97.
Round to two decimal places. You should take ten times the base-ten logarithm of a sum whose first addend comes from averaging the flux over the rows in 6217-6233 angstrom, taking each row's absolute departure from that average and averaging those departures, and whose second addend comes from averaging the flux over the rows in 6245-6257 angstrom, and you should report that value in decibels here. 8.61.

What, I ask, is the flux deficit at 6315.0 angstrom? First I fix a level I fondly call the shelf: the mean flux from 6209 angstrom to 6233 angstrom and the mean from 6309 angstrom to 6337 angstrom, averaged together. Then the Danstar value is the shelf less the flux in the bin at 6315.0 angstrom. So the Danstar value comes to -0.1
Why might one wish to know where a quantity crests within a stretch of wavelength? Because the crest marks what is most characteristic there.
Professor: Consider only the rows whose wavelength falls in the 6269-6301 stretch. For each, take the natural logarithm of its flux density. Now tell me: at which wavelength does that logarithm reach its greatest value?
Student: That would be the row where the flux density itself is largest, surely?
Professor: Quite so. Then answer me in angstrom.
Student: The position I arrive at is 6287.0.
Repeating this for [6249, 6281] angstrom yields 6255.0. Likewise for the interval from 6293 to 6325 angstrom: 6303.0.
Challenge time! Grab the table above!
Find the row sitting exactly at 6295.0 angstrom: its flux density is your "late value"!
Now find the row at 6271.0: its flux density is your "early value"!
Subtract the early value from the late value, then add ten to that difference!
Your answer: 9.8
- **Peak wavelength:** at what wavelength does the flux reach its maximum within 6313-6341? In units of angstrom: 6319.0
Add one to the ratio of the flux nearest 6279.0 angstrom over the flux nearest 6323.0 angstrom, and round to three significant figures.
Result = 2.03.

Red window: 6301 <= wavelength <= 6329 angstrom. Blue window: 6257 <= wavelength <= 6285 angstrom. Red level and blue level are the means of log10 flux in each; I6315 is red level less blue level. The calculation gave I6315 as 0.032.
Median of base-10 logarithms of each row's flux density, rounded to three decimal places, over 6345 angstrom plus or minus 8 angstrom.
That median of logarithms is 0.825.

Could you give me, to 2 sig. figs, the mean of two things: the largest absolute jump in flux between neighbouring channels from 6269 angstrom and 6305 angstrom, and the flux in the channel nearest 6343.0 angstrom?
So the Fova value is 4.0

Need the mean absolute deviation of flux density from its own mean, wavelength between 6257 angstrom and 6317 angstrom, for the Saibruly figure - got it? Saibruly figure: 0.30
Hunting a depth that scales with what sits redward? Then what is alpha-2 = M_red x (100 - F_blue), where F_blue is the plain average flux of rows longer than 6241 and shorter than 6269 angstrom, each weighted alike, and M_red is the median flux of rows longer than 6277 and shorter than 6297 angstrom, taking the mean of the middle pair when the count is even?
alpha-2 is 607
